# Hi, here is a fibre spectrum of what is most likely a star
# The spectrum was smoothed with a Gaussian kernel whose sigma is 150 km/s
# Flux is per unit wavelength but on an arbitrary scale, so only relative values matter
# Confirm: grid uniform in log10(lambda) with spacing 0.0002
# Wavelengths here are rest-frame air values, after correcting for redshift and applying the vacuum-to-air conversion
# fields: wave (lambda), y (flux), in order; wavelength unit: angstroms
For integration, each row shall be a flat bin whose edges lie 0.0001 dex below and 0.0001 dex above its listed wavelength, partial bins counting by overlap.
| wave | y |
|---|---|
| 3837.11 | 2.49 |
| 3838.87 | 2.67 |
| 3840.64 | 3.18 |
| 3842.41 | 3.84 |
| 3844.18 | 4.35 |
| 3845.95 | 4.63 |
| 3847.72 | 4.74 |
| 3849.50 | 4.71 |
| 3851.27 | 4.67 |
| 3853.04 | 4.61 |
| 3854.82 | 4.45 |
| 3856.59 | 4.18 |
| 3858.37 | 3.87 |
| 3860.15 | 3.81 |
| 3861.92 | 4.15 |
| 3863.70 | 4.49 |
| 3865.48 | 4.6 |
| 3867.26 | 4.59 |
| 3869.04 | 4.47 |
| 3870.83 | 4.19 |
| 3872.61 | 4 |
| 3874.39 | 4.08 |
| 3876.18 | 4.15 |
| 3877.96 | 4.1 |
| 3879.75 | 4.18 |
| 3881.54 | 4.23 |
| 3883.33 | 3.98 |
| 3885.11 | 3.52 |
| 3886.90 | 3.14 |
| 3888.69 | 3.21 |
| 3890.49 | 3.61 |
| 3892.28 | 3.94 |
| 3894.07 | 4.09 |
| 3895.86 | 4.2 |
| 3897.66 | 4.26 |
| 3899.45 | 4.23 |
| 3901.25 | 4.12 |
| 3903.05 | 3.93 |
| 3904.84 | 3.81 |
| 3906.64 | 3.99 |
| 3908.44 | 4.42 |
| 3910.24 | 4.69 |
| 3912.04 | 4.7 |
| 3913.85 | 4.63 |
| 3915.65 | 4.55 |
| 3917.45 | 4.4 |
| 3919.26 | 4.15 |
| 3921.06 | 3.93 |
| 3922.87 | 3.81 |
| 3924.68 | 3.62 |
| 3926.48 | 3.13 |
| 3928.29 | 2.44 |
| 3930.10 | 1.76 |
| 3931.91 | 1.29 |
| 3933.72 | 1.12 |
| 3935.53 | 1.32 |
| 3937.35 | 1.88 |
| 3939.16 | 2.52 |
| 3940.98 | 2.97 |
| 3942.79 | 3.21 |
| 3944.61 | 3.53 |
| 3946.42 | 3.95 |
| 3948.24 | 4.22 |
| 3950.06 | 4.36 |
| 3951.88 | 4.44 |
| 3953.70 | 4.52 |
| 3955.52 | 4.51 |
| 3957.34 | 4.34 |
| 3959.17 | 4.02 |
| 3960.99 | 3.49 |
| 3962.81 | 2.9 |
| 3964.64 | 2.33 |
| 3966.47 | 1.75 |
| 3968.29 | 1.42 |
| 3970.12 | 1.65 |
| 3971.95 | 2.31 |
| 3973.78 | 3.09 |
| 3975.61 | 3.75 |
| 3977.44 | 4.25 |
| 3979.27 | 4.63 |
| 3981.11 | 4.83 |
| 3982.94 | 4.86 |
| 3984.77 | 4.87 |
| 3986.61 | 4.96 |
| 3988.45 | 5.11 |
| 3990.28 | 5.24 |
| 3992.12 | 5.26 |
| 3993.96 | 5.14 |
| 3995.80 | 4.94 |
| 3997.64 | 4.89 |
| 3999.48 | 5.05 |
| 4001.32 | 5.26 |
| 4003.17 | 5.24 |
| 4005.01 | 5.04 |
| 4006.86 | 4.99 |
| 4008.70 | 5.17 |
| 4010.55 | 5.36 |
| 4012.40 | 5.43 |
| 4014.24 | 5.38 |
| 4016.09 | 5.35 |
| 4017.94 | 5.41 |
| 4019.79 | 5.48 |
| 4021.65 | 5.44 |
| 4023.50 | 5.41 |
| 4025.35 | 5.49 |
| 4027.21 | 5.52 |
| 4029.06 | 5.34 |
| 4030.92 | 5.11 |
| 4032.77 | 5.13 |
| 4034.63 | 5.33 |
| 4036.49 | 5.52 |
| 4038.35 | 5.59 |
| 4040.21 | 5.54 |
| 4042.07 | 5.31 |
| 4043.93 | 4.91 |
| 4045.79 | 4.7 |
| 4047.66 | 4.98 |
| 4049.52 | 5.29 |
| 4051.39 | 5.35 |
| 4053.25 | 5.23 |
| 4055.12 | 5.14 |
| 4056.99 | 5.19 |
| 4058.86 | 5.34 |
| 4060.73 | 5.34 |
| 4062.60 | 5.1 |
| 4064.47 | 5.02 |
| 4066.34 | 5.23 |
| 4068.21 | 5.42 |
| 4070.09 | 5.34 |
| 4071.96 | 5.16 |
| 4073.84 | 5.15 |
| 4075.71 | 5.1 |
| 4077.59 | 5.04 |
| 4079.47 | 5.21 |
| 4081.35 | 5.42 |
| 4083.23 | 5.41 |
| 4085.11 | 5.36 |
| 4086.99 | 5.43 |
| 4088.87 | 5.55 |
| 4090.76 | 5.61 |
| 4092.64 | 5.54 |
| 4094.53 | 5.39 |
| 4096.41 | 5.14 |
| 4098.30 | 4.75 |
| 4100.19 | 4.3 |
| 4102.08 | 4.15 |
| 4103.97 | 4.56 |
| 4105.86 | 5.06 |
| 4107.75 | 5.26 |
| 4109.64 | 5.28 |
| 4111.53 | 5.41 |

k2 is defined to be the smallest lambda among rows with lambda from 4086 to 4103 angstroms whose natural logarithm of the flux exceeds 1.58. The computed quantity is 4086.99 angstroms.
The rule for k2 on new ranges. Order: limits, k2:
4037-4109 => 4038.35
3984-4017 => 3984.77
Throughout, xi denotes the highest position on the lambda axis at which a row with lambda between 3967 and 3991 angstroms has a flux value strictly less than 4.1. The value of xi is 3975.61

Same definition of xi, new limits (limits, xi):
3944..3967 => 3966.47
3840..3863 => 3860.15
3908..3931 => 3930.10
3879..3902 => 3894.07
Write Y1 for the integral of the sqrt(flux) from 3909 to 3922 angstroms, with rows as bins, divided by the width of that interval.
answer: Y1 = 2.1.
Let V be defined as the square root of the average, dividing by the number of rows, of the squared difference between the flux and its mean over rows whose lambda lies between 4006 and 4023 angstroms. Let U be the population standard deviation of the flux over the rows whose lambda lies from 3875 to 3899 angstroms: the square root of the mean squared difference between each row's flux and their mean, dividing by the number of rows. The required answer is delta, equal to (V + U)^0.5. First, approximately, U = 0.38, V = 0.15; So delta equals 0.72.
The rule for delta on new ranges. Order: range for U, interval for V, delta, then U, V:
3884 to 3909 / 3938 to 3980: 1.17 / 0.38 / 0.99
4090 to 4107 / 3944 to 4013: 1.27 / 0.50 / 1.11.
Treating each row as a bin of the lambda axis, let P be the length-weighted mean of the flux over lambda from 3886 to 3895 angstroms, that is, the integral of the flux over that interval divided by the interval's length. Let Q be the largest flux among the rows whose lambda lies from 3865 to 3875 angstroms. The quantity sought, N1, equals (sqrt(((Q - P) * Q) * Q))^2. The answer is 21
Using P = 3.6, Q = 4.6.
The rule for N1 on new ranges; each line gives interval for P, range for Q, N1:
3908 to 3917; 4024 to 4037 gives 28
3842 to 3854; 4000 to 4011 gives 24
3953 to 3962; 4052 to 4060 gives 34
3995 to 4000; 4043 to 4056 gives 11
